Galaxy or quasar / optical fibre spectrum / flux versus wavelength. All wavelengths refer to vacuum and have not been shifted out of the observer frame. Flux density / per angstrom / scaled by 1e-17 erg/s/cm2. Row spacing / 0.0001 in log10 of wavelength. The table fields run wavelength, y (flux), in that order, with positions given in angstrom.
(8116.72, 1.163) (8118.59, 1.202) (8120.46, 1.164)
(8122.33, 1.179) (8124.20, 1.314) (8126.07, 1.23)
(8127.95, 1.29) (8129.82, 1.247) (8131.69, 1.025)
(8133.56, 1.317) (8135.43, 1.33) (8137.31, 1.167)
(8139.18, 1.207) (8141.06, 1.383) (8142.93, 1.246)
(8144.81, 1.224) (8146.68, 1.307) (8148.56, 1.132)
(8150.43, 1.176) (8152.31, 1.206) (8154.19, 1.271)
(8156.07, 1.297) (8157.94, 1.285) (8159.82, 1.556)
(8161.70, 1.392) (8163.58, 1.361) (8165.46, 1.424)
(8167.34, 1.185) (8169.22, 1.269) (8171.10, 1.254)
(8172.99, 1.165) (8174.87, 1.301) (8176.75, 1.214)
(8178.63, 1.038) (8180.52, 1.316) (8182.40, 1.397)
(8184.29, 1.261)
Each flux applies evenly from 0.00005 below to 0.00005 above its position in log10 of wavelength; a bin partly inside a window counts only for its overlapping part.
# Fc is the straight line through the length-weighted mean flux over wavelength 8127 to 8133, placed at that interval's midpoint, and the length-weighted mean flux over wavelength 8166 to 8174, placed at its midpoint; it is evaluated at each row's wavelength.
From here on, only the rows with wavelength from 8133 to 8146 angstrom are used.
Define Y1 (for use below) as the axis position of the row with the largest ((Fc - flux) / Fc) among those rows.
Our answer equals 8137.31 angstrom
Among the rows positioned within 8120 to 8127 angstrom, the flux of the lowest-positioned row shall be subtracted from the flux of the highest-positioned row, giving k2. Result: 0.07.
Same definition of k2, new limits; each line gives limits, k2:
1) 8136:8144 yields 0.08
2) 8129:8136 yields 0.08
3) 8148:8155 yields 0.14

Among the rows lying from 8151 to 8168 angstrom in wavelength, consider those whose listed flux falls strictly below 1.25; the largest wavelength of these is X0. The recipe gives 8167.34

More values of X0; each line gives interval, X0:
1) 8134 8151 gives 8150.43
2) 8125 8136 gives 8131.69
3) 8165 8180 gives 8178.63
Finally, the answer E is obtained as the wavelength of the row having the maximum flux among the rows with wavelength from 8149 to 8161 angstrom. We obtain 8159.82 angstrom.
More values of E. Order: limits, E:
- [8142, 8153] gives 8146.68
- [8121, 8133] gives 8124.20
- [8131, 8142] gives 8141.06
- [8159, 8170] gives 8159.82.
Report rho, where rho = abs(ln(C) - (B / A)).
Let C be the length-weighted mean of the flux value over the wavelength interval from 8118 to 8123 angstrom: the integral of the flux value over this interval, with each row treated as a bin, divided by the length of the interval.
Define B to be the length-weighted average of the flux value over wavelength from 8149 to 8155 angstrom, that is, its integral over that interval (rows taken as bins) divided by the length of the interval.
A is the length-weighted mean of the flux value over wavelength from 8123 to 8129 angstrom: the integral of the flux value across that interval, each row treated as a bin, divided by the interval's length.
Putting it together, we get 0.79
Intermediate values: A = 1.27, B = 1.21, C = 1.18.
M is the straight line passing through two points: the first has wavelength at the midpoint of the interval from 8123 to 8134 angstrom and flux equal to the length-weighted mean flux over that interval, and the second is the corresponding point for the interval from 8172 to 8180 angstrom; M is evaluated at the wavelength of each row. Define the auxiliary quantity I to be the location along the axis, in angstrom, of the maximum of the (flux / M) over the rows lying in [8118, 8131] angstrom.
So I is 8124.20 angstrom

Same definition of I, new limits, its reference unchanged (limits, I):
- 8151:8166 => 8159.82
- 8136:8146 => 8141.06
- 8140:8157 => 8141.06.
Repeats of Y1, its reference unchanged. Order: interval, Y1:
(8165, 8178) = 8172.99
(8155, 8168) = 8167.34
